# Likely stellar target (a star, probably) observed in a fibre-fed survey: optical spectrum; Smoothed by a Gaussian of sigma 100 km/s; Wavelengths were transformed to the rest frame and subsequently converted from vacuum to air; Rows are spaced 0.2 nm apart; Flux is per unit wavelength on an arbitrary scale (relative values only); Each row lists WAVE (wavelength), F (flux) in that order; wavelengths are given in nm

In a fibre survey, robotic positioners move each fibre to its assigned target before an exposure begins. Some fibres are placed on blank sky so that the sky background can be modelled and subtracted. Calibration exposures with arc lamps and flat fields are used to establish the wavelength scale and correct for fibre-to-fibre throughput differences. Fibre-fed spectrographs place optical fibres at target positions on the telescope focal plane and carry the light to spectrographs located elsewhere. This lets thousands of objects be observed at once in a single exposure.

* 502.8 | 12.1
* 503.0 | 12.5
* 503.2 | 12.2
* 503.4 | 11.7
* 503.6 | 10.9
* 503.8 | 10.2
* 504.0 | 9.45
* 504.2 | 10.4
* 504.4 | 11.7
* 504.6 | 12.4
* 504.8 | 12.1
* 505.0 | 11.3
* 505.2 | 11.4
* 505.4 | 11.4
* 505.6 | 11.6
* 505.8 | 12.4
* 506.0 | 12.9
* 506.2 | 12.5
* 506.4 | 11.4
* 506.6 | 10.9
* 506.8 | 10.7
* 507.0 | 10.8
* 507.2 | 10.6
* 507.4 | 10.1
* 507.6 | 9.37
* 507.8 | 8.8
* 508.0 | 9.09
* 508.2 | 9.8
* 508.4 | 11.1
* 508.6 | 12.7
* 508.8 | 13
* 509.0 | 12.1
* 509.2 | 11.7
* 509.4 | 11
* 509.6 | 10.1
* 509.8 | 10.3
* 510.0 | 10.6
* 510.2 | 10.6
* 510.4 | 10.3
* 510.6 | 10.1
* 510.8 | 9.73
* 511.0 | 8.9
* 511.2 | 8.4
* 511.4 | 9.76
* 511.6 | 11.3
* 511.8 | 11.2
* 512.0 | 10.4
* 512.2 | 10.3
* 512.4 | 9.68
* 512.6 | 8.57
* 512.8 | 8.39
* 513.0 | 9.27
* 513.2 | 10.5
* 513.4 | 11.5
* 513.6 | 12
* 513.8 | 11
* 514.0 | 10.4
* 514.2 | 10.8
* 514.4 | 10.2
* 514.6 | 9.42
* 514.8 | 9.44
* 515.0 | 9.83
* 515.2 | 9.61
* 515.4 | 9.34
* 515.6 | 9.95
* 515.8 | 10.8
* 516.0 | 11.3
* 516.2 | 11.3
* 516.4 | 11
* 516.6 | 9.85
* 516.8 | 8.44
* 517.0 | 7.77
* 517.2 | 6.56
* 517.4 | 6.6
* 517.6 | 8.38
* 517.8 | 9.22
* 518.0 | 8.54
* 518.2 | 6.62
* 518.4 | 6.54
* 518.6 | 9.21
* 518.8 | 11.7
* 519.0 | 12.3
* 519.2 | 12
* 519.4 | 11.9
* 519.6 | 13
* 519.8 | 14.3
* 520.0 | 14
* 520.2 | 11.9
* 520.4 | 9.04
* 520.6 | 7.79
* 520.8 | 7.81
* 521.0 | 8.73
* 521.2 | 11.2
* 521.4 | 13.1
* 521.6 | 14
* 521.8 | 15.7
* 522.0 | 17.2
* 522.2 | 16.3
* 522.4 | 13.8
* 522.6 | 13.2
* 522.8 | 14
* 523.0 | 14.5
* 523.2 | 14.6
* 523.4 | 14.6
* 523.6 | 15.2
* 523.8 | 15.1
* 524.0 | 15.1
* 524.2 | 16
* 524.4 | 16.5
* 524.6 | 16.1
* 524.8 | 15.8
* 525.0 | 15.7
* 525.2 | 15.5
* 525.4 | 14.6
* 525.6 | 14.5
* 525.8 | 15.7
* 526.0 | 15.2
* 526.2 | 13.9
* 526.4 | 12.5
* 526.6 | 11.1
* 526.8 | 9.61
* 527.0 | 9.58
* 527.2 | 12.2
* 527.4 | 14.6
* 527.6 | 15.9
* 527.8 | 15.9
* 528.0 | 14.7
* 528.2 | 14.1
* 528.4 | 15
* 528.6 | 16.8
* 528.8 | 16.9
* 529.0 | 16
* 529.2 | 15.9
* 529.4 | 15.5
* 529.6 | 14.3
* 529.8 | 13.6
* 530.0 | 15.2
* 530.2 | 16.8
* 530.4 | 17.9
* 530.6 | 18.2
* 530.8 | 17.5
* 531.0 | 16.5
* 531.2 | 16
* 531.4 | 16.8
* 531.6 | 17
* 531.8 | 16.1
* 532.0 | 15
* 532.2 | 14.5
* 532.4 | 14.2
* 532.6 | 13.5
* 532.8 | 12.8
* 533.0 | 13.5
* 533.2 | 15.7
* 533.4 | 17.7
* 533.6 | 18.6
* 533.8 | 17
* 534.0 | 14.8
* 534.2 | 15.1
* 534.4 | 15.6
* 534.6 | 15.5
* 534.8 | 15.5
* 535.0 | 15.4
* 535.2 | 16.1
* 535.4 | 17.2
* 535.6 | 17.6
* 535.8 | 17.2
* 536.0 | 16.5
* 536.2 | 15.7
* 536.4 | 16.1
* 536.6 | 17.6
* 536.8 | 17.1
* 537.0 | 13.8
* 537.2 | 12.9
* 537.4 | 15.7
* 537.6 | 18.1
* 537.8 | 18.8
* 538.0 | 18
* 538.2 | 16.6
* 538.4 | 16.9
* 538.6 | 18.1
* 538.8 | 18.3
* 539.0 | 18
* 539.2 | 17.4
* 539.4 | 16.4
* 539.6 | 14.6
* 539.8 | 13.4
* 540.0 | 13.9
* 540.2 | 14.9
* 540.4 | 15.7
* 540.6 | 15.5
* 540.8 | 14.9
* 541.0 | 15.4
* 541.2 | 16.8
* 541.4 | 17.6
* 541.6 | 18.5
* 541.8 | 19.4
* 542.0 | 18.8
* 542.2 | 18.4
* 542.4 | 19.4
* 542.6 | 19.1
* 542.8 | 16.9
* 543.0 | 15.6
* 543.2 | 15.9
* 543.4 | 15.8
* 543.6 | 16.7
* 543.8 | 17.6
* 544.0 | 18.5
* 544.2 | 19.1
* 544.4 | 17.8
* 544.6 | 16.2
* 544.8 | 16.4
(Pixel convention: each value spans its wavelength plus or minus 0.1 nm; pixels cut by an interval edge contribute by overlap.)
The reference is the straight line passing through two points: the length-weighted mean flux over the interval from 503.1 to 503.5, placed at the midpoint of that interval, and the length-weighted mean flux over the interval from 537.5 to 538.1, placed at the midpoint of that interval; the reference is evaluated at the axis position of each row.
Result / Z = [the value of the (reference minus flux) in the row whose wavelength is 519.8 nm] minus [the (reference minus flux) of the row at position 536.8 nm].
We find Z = -0.3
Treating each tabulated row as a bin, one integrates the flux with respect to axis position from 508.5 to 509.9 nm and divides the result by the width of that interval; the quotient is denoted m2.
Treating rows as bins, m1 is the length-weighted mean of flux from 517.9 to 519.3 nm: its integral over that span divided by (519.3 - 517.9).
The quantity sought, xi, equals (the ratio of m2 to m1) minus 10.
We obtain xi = -8.8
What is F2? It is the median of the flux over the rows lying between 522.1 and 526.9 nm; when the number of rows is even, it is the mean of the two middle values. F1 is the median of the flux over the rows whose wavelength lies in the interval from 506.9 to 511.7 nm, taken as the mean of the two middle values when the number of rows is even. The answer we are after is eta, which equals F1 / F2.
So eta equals 0.7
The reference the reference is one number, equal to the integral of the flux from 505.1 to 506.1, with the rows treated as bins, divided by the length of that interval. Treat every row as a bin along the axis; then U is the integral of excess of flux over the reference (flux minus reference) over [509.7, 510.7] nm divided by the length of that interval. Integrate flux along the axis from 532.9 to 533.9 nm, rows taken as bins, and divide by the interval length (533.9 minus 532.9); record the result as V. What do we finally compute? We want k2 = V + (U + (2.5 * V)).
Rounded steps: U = -1.6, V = 16.5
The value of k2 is 56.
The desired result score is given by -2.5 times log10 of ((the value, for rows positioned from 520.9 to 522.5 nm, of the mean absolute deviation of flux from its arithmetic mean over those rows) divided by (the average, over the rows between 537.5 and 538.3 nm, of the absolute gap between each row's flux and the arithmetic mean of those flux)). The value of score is -1.3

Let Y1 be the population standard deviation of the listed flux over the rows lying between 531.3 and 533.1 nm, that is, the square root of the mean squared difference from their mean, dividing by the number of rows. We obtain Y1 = 1.4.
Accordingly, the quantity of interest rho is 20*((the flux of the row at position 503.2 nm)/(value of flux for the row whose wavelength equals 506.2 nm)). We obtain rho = 20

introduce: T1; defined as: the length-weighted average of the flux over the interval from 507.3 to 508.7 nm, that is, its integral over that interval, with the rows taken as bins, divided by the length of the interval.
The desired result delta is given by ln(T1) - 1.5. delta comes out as 0.82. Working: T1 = 10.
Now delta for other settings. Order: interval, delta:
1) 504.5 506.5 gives 0.98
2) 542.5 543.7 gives 1.31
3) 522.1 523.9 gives 1.18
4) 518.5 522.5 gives 1.01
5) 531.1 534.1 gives 1.24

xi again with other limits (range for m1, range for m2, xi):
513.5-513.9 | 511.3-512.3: -9.1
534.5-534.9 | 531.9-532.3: -9.0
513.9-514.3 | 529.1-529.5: -8.5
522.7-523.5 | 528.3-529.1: -8.9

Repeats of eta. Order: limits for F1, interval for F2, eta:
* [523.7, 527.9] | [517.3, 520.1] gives 1.4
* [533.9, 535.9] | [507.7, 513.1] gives 1.5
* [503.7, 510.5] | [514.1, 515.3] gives 1.1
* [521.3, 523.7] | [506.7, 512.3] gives 1.4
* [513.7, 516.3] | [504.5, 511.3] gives 0.9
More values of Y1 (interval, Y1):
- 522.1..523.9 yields 0.8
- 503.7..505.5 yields 0.9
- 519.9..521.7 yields 2.4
